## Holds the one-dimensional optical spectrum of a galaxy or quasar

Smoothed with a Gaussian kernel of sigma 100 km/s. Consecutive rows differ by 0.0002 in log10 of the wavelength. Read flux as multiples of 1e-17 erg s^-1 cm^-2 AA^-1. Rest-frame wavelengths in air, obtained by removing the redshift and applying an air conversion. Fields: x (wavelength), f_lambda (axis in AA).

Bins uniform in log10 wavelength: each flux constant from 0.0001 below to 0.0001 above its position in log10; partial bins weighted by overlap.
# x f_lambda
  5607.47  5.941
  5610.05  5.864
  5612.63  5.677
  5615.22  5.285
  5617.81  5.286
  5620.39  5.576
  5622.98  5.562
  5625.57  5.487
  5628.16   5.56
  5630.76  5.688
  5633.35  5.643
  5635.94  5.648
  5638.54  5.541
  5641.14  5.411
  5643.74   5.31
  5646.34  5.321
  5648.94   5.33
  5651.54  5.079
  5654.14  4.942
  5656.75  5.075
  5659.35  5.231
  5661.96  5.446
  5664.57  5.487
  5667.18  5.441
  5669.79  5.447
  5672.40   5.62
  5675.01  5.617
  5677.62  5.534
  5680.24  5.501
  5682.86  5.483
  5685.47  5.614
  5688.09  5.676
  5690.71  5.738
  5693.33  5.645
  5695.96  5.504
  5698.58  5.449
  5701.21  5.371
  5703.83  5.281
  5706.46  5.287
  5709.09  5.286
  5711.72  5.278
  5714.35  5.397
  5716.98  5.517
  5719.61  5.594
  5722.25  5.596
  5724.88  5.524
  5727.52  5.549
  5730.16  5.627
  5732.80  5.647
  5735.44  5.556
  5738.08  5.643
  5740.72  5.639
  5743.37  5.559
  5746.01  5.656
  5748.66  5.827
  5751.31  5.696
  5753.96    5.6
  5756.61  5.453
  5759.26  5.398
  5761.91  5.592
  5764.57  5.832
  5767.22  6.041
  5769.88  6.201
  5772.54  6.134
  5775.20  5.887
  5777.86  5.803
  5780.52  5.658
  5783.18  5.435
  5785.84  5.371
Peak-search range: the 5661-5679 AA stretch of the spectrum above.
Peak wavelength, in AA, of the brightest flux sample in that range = 5672.40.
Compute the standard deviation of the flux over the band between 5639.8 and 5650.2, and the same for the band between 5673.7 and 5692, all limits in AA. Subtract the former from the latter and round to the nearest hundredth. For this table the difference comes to 0.05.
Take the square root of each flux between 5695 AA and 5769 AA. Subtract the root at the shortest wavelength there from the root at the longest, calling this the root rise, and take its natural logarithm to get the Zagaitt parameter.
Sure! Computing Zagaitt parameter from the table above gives -2.2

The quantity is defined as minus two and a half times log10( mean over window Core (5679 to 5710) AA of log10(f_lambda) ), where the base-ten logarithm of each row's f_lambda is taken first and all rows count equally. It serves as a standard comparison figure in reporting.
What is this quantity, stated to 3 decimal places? 0.328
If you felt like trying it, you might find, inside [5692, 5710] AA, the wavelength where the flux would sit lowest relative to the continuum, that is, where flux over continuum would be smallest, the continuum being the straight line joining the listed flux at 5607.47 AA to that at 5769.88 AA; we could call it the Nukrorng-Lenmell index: 5709.09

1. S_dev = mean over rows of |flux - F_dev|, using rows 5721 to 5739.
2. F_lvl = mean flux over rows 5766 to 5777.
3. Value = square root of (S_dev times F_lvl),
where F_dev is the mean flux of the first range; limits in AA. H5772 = 0.50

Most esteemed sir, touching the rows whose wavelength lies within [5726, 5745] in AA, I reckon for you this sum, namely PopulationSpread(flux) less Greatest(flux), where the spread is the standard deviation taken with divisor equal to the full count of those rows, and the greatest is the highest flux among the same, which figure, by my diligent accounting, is -5.60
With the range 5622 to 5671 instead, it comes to -5.49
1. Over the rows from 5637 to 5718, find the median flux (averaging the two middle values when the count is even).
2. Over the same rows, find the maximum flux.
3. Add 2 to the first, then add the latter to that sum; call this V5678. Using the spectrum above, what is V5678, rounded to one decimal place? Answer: 13.2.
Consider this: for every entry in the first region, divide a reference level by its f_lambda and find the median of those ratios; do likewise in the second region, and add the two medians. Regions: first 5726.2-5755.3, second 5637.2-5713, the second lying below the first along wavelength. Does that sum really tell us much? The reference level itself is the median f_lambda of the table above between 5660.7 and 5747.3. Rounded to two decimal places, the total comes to 2.00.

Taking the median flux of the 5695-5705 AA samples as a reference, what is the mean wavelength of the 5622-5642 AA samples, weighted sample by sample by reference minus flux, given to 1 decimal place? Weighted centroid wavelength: 5631.5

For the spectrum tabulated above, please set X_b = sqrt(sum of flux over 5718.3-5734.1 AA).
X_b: 5.79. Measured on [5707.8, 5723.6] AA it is 5.72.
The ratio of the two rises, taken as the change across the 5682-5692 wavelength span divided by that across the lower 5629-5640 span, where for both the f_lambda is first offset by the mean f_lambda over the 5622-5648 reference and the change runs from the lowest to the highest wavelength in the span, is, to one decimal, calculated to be -1.7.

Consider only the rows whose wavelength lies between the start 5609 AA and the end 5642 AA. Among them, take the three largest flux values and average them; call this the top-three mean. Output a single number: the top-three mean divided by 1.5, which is 3.83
